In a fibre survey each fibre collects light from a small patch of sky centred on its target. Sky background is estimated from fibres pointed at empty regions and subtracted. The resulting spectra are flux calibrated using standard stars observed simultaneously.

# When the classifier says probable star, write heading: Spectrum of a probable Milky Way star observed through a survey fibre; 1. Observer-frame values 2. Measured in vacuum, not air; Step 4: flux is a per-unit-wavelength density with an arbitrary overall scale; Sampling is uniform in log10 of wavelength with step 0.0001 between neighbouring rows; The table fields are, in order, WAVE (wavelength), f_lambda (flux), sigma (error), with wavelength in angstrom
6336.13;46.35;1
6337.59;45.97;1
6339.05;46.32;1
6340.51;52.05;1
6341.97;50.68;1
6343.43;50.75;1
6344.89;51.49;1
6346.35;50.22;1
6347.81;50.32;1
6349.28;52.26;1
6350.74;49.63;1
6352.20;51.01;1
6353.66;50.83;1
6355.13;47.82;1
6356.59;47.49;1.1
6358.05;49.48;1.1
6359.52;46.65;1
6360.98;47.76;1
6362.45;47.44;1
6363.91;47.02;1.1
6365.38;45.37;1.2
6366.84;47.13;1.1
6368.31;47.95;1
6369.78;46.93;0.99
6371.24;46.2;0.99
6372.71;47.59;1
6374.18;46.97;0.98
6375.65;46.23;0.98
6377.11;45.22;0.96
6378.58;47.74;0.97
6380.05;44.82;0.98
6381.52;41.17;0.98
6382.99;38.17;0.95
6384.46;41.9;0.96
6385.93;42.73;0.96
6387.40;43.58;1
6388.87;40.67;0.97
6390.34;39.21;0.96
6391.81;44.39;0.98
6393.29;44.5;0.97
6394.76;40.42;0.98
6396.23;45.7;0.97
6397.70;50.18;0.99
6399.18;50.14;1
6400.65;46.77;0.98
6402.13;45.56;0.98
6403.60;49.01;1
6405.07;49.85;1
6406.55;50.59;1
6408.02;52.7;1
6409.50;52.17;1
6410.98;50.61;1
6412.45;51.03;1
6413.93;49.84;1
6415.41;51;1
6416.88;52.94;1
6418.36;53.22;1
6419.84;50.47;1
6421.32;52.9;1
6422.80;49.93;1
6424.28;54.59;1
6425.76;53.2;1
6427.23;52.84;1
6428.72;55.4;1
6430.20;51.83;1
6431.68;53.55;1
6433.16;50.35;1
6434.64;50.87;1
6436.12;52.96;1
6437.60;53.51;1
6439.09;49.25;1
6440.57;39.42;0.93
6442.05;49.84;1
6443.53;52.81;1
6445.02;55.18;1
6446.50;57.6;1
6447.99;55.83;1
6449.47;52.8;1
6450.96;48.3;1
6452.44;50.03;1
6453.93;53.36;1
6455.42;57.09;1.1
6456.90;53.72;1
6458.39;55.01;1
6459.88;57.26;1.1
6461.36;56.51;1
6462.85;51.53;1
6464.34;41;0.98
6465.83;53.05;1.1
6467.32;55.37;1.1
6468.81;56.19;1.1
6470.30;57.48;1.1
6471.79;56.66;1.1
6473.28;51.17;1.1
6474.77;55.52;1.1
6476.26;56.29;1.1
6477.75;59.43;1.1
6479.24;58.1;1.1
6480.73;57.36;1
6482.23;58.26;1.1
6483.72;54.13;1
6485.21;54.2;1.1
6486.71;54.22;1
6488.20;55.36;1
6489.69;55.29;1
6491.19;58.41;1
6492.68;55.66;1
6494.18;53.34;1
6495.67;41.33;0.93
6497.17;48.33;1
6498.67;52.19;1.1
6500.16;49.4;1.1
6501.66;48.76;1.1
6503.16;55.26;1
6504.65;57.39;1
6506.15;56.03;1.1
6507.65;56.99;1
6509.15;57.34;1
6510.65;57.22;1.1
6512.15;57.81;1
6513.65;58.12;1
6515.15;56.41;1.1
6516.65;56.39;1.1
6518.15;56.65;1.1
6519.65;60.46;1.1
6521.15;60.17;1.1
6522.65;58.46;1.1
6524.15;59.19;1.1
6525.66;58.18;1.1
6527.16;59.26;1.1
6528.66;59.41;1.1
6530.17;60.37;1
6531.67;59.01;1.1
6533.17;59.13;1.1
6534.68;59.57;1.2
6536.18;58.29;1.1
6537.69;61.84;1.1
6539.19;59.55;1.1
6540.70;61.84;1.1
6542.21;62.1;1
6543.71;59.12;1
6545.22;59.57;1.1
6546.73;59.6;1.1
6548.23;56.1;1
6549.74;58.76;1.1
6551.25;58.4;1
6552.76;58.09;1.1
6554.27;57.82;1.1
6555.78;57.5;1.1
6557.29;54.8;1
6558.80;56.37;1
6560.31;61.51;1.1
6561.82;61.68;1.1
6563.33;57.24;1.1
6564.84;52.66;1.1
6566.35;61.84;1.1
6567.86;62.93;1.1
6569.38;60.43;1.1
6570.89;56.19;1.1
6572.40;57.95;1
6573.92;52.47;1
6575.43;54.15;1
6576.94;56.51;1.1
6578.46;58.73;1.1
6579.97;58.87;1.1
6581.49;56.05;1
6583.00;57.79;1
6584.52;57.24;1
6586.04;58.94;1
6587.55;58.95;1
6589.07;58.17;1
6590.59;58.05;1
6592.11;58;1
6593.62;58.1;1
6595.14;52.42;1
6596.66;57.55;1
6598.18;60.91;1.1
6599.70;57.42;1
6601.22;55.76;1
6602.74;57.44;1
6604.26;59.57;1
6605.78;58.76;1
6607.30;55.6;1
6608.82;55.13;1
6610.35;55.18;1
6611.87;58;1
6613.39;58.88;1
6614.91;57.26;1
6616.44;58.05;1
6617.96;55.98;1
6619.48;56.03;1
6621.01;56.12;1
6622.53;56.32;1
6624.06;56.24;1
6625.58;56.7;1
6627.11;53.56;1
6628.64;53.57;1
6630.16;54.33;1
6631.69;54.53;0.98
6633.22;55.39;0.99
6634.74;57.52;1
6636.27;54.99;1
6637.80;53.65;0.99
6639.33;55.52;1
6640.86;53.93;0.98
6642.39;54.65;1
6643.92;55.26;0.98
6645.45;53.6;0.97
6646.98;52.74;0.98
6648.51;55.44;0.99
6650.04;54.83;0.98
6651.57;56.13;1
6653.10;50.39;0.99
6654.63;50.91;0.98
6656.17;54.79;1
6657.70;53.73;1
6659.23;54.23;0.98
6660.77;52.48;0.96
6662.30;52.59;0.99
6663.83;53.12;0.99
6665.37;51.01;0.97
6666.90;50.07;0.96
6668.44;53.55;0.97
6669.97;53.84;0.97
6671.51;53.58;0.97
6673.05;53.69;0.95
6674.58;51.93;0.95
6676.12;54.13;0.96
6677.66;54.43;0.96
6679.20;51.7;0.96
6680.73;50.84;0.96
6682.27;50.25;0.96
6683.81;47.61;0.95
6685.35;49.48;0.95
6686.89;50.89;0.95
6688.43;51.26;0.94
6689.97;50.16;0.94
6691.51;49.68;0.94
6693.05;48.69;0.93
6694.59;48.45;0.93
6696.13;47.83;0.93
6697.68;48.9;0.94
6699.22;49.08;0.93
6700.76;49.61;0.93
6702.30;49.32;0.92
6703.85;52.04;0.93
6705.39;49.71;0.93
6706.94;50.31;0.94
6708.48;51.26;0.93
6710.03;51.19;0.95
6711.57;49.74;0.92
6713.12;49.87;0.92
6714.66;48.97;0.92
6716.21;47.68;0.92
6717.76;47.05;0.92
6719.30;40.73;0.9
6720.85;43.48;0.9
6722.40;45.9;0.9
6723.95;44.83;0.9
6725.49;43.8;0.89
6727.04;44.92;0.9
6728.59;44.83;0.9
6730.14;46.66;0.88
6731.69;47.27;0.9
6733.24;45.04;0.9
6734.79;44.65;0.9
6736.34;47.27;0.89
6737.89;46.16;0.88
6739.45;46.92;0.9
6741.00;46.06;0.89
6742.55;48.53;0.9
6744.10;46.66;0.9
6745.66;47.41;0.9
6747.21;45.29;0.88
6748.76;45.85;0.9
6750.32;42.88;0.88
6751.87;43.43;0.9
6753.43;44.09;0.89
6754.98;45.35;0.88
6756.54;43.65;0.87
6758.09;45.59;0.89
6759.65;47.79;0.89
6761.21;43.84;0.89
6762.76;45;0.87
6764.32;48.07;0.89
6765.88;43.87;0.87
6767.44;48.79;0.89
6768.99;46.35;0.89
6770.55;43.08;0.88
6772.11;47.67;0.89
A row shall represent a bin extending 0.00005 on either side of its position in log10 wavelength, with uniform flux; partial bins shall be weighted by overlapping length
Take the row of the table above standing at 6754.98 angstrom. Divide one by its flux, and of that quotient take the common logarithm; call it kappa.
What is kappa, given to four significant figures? -1.657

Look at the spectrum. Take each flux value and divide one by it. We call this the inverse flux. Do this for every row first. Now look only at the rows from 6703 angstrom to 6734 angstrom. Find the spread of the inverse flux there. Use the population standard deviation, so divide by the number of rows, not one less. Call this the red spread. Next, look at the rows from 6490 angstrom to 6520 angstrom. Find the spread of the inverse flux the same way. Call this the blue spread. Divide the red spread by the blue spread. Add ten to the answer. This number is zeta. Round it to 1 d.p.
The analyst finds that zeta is 10.8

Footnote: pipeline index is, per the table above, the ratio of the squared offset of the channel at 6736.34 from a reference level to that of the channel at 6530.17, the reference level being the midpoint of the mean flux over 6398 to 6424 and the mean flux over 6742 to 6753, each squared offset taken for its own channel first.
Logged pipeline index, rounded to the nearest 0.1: 0.0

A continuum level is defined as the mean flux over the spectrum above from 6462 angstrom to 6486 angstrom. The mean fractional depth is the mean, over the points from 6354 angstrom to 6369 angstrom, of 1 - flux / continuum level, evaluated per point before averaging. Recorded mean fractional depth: 0.13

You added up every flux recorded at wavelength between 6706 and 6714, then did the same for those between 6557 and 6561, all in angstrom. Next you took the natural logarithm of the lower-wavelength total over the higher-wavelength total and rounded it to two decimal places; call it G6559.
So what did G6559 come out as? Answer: -0.38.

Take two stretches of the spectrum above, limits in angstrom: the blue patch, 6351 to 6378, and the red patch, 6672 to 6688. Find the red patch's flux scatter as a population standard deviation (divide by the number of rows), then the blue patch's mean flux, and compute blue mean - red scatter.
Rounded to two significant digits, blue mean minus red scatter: 45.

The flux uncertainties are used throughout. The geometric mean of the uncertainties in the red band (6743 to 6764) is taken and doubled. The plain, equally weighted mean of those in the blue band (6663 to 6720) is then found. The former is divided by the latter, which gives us 1.88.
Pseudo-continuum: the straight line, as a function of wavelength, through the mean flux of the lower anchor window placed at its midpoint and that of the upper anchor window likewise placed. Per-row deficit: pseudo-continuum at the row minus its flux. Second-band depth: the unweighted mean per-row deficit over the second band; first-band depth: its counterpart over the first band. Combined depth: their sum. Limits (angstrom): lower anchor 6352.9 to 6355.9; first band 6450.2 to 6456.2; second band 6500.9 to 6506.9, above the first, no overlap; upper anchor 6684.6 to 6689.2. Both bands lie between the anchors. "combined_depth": -7.0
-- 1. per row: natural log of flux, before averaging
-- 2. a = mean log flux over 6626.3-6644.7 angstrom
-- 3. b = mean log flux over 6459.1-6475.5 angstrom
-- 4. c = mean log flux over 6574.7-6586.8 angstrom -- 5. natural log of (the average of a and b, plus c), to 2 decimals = 2.08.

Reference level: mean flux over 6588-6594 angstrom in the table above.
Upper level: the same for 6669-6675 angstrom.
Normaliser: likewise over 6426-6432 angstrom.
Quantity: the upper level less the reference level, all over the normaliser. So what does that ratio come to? -0.09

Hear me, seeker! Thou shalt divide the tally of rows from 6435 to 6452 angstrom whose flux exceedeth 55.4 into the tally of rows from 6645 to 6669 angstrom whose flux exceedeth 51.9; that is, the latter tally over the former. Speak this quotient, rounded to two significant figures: 6.0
